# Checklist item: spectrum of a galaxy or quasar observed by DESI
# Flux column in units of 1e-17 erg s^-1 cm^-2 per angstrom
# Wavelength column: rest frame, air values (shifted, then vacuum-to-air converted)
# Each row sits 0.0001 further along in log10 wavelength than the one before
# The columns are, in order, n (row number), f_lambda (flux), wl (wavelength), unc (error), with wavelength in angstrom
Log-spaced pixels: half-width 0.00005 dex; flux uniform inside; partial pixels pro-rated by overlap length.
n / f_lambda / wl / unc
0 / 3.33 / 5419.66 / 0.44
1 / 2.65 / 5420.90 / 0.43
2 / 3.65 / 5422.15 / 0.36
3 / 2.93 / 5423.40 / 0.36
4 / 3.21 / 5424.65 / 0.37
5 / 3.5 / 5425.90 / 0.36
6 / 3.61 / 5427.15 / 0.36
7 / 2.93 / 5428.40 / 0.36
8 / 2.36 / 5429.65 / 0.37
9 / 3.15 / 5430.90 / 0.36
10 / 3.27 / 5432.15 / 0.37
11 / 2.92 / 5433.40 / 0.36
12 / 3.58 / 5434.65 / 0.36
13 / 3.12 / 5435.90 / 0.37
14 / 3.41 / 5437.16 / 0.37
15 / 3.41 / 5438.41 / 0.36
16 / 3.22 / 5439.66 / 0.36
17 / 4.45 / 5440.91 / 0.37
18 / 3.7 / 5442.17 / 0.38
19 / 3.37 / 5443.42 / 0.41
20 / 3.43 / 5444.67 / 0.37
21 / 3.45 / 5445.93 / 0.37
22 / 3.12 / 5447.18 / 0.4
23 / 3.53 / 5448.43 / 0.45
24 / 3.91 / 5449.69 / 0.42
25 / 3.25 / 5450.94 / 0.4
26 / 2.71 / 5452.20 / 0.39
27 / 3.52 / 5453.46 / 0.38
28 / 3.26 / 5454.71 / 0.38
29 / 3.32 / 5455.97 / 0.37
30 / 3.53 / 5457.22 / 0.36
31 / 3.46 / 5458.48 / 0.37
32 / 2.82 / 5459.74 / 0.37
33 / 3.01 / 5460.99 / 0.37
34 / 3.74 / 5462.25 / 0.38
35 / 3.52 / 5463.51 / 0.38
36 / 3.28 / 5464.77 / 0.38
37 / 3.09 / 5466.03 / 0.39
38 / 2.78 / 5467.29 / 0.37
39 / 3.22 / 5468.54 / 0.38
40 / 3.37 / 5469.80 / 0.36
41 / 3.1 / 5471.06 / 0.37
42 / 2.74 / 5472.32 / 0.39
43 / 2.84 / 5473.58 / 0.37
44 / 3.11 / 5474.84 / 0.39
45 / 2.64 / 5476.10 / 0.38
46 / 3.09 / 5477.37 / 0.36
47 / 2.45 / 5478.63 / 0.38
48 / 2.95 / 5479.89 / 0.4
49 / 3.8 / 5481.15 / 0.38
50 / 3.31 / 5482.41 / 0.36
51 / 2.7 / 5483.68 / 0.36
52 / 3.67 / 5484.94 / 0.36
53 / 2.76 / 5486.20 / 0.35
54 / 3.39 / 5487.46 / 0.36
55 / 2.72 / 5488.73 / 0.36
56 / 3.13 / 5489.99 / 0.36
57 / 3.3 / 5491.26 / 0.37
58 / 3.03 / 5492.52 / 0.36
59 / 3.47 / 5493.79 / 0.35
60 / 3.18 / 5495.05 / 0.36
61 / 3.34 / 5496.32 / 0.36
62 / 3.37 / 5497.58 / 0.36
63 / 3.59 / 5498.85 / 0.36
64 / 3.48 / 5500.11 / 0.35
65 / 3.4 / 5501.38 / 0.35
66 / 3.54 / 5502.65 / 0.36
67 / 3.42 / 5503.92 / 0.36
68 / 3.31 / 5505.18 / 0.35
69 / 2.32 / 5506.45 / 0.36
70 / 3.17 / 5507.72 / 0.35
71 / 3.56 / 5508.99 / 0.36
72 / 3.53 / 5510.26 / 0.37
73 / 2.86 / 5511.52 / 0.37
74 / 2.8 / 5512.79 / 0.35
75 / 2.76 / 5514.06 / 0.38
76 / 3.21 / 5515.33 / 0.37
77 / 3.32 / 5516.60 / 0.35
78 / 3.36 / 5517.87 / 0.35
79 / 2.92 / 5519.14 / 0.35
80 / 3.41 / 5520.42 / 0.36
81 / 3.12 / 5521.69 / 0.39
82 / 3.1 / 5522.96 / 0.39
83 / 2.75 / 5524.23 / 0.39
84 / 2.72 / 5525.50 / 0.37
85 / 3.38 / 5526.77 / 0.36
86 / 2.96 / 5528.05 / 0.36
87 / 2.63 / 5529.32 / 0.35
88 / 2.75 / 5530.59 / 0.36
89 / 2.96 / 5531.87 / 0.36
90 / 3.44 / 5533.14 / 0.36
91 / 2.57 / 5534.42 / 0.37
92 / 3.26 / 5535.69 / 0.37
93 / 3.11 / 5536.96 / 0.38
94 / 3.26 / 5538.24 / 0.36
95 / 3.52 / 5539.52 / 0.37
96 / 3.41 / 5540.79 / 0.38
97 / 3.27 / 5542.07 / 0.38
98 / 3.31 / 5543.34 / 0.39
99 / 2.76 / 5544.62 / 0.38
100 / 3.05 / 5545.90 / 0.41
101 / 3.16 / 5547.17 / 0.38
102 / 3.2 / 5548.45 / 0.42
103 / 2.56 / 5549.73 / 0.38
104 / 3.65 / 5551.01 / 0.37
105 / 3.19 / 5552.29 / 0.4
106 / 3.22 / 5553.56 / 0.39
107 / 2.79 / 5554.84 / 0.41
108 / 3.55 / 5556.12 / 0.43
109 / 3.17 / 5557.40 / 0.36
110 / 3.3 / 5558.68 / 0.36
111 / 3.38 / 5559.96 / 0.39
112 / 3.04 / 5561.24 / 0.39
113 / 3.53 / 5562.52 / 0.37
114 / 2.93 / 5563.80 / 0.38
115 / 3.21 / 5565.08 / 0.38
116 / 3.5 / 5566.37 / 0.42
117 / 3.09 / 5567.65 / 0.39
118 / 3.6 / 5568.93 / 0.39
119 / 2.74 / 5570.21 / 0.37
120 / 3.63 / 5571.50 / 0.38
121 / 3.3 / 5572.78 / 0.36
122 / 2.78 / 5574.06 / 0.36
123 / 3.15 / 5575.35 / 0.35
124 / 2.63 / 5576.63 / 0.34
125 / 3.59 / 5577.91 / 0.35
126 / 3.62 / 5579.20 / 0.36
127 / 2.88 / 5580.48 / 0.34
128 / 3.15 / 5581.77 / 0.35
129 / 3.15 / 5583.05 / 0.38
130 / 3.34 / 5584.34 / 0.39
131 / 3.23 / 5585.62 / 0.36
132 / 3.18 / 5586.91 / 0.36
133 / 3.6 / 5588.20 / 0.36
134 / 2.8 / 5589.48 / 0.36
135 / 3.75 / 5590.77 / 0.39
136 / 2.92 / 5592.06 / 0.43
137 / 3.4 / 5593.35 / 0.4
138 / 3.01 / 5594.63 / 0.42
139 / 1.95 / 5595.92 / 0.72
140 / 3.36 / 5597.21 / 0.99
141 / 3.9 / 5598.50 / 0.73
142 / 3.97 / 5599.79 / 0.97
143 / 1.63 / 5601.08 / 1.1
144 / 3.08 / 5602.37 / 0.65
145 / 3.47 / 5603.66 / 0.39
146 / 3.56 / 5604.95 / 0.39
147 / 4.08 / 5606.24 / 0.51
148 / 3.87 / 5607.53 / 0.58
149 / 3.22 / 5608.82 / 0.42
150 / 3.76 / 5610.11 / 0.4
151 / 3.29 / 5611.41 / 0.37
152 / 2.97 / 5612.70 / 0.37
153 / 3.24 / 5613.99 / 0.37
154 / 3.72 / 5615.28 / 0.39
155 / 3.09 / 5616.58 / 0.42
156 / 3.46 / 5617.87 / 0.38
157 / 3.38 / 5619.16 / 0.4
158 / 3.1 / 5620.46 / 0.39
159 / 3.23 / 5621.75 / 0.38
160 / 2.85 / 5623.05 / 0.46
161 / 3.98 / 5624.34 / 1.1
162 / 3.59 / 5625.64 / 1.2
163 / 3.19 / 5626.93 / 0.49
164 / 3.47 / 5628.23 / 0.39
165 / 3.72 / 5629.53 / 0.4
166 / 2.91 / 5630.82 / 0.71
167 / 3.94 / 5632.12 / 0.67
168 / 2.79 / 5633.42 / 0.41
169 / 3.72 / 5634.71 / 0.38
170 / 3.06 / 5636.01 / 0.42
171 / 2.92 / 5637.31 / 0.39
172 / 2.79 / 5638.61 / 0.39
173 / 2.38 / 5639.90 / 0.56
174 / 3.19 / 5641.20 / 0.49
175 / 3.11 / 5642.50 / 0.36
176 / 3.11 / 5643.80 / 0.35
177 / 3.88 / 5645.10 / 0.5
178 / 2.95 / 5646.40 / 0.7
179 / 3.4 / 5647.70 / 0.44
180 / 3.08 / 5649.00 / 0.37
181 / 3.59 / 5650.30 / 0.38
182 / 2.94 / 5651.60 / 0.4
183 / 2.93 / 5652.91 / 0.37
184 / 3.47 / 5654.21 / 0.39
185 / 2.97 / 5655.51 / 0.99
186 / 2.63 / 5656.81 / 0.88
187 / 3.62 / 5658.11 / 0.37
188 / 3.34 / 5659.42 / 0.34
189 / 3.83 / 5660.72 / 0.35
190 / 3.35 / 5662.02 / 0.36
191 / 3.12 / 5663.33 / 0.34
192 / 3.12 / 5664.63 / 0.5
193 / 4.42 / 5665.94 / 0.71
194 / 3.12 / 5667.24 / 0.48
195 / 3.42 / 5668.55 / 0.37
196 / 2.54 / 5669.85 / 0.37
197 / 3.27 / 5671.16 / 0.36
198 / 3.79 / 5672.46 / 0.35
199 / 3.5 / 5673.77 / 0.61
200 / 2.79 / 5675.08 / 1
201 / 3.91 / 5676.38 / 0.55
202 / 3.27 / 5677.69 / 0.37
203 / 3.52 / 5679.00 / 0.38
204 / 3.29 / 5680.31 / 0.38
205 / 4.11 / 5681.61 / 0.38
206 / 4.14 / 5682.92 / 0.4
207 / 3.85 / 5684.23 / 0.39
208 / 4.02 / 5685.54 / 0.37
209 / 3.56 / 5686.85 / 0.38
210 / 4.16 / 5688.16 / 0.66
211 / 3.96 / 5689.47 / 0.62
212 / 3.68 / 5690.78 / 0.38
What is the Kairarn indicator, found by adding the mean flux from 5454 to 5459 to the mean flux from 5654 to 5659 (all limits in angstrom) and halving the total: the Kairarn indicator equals 3.28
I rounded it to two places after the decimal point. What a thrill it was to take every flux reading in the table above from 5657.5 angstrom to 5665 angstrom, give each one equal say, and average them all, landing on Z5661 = 3.40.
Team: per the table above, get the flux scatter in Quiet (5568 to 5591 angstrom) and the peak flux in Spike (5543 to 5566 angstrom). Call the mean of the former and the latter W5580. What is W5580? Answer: 2.00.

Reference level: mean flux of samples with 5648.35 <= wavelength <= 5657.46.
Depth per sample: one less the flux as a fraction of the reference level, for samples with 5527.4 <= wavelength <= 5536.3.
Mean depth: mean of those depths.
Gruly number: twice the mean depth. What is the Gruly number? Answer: 0.10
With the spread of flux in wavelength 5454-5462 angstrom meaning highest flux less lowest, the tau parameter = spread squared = 0.50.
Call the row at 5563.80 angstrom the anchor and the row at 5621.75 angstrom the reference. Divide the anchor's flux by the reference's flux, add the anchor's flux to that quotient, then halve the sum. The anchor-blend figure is 1.9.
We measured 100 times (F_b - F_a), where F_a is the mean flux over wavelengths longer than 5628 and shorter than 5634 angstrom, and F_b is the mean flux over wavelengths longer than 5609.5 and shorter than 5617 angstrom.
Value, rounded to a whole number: -2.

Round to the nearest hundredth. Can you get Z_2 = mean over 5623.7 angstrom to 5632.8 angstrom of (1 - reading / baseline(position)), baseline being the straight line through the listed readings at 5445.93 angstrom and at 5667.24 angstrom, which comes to -0.11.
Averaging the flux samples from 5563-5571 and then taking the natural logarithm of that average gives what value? 1.16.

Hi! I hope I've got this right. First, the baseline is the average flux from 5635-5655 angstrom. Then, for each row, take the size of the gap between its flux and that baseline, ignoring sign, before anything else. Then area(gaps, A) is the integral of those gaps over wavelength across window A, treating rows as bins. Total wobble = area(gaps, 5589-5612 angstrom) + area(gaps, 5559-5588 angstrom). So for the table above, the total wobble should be 19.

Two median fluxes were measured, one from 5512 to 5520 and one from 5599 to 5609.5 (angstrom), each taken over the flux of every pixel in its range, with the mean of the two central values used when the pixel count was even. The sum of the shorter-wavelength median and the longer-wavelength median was 6.58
